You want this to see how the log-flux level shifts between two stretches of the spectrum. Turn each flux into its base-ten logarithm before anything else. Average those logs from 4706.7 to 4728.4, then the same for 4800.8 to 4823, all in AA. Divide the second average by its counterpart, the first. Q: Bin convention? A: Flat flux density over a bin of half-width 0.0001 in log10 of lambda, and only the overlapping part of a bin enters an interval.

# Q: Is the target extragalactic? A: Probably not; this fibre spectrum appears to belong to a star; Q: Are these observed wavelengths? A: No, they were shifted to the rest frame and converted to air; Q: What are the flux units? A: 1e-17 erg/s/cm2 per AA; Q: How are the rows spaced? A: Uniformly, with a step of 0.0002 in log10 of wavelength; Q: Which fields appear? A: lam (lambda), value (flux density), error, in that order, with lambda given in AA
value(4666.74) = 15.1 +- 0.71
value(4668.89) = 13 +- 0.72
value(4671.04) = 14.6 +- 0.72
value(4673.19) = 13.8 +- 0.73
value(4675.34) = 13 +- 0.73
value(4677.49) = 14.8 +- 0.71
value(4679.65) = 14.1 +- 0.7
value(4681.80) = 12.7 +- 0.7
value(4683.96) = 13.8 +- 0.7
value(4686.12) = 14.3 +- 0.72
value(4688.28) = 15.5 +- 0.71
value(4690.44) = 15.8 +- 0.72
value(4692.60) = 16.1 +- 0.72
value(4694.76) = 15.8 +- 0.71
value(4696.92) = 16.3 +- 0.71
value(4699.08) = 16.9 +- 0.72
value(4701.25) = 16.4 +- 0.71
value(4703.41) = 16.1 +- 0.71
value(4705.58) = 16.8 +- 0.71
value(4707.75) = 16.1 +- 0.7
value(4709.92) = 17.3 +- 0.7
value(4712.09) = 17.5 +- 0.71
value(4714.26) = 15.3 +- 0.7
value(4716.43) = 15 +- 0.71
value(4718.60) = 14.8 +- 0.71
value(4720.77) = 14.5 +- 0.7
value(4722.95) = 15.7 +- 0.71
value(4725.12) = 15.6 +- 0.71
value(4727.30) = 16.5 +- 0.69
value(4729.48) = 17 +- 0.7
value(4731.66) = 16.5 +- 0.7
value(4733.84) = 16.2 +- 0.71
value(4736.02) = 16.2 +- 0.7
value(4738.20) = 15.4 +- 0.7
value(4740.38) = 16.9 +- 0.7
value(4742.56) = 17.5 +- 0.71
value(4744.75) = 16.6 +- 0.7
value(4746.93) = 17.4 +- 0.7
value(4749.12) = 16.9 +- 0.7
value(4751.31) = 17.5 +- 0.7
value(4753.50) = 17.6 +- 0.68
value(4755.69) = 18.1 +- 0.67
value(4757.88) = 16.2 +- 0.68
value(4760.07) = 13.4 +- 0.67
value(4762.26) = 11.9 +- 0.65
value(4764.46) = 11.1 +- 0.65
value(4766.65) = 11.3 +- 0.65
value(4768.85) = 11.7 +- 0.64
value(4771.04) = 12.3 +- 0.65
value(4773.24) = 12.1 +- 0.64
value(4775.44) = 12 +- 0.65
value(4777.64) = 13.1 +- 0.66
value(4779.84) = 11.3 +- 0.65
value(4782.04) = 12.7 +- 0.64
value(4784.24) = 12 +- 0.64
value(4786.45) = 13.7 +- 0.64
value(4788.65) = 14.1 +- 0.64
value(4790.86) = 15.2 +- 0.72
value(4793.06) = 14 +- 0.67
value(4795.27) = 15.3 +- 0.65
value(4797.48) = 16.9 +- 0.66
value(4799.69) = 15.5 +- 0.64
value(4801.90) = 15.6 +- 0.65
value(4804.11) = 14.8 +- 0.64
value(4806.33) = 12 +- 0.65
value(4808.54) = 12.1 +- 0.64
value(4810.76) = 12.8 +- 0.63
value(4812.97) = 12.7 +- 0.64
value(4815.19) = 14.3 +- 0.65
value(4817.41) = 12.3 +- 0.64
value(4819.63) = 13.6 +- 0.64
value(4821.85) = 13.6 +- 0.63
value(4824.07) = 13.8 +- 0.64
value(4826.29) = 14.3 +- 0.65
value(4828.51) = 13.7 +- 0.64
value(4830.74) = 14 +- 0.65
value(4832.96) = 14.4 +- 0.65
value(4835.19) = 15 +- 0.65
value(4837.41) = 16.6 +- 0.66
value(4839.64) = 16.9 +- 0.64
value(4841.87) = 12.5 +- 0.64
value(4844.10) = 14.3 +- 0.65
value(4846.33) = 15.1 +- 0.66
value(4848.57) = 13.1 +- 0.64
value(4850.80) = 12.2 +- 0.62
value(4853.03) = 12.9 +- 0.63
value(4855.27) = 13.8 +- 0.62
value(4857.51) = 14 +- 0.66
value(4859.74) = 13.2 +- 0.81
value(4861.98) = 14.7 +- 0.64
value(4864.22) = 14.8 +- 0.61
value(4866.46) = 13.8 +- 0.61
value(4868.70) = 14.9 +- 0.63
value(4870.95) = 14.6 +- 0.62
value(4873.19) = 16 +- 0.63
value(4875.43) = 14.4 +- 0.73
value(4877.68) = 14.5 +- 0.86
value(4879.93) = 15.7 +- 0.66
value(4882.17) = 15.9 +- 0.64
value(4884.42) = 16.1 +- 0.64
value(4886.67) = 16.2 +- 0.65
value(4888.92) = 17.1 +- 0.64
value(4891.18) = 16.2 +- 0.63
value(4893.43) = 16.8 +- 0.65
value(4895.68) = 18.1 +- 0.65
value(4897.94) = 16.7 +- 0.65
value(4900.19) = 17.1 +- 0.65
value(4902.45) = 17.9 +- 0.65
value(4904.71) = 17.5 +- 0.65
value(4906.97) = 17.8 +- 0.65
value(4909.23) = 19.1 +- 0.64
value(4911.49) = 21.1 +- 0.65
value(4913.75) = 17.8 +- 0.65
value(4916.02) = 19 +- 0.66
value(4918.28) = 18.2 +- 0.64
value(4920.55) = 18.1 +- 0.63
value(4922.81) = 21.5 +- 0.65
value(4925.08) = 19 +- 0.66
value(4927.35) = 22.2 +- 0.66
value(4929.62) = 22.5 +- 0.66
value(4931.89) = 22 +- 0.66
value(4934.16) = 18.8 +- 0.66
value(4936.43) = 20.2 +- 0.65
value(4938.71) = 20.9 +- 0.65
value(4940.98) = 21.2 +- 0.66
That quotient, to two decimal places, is 0.94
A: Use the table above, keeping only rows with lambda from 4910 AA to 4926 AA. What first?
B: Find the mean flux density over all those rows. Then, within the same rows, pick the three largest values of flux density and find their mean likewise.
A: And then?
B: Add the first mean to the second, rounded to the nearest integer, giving 40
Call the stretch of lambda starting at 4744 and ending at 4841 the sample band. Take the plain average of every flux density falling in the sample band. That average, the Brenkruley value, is 14.1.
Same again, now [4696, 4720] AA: 16.2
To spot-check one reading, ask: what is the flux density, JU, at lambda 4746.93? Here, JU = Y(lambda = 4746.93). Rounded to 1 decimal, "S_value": 17.4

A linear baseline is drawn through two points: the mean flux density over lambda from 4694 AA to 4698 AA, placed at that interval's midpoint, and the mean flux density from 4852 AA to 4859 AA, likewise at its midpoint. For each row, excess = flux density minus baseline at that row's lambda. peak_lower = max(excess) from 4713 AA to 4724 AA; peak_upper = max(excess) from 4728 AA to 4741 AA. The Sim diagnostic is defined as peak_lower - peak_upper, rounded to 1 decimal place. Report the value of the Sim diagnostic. -1.5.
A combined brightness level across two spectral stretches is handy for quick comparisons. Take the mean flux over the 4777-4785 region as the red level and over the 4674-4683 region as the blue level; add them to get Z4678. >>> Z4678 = 26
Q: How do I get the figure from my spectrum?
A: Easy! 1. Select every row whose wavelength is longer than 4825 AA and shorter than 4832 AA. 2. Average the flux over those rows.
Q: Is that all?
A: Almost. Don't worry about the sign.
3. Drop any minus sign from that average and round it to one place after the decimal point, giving 14.0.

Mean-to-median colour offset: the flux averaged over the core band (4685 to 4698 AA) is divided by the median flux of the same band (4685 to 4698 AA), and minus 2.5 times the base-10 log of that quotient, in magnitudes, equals 0.012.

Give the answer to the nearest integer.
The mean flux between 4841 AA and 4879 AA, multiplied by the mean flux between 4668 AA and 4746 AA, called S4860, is 219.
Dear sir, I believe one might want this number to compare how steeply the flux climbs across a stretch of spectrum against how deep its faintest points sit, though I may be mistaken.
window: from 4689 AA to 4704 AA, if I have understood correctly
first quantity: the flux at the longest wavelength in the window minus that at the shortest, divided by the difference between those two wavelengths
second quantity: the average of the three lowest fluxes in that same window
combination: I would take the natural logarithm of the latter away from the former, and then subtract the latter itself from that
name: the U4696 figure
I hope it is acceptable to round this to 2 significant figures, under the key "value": -19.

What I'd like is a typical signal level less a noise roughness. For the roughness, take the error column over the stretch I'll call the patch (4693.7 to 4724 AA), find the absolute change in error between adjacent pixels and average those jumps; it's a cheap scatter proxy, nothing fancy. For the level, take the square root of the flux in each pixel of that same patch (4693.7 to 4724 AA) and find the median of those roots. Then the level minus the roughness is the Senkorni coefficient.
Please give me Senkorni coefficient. 4.01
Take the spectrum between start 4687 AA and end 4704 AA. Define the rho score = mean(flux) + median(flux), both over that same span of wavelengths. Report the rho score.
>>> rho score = 32.2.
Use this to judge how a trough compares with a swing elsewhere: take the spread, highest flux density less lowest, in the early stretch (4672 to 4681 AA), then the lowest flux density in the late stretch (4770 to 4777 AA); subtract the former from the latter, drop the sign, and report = 10.2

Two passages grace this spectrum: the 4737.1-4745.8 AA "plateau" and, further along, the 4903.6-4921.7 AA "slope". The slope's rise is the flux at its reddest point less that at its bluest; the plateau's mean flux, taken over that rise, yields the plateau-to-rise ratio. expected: 28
